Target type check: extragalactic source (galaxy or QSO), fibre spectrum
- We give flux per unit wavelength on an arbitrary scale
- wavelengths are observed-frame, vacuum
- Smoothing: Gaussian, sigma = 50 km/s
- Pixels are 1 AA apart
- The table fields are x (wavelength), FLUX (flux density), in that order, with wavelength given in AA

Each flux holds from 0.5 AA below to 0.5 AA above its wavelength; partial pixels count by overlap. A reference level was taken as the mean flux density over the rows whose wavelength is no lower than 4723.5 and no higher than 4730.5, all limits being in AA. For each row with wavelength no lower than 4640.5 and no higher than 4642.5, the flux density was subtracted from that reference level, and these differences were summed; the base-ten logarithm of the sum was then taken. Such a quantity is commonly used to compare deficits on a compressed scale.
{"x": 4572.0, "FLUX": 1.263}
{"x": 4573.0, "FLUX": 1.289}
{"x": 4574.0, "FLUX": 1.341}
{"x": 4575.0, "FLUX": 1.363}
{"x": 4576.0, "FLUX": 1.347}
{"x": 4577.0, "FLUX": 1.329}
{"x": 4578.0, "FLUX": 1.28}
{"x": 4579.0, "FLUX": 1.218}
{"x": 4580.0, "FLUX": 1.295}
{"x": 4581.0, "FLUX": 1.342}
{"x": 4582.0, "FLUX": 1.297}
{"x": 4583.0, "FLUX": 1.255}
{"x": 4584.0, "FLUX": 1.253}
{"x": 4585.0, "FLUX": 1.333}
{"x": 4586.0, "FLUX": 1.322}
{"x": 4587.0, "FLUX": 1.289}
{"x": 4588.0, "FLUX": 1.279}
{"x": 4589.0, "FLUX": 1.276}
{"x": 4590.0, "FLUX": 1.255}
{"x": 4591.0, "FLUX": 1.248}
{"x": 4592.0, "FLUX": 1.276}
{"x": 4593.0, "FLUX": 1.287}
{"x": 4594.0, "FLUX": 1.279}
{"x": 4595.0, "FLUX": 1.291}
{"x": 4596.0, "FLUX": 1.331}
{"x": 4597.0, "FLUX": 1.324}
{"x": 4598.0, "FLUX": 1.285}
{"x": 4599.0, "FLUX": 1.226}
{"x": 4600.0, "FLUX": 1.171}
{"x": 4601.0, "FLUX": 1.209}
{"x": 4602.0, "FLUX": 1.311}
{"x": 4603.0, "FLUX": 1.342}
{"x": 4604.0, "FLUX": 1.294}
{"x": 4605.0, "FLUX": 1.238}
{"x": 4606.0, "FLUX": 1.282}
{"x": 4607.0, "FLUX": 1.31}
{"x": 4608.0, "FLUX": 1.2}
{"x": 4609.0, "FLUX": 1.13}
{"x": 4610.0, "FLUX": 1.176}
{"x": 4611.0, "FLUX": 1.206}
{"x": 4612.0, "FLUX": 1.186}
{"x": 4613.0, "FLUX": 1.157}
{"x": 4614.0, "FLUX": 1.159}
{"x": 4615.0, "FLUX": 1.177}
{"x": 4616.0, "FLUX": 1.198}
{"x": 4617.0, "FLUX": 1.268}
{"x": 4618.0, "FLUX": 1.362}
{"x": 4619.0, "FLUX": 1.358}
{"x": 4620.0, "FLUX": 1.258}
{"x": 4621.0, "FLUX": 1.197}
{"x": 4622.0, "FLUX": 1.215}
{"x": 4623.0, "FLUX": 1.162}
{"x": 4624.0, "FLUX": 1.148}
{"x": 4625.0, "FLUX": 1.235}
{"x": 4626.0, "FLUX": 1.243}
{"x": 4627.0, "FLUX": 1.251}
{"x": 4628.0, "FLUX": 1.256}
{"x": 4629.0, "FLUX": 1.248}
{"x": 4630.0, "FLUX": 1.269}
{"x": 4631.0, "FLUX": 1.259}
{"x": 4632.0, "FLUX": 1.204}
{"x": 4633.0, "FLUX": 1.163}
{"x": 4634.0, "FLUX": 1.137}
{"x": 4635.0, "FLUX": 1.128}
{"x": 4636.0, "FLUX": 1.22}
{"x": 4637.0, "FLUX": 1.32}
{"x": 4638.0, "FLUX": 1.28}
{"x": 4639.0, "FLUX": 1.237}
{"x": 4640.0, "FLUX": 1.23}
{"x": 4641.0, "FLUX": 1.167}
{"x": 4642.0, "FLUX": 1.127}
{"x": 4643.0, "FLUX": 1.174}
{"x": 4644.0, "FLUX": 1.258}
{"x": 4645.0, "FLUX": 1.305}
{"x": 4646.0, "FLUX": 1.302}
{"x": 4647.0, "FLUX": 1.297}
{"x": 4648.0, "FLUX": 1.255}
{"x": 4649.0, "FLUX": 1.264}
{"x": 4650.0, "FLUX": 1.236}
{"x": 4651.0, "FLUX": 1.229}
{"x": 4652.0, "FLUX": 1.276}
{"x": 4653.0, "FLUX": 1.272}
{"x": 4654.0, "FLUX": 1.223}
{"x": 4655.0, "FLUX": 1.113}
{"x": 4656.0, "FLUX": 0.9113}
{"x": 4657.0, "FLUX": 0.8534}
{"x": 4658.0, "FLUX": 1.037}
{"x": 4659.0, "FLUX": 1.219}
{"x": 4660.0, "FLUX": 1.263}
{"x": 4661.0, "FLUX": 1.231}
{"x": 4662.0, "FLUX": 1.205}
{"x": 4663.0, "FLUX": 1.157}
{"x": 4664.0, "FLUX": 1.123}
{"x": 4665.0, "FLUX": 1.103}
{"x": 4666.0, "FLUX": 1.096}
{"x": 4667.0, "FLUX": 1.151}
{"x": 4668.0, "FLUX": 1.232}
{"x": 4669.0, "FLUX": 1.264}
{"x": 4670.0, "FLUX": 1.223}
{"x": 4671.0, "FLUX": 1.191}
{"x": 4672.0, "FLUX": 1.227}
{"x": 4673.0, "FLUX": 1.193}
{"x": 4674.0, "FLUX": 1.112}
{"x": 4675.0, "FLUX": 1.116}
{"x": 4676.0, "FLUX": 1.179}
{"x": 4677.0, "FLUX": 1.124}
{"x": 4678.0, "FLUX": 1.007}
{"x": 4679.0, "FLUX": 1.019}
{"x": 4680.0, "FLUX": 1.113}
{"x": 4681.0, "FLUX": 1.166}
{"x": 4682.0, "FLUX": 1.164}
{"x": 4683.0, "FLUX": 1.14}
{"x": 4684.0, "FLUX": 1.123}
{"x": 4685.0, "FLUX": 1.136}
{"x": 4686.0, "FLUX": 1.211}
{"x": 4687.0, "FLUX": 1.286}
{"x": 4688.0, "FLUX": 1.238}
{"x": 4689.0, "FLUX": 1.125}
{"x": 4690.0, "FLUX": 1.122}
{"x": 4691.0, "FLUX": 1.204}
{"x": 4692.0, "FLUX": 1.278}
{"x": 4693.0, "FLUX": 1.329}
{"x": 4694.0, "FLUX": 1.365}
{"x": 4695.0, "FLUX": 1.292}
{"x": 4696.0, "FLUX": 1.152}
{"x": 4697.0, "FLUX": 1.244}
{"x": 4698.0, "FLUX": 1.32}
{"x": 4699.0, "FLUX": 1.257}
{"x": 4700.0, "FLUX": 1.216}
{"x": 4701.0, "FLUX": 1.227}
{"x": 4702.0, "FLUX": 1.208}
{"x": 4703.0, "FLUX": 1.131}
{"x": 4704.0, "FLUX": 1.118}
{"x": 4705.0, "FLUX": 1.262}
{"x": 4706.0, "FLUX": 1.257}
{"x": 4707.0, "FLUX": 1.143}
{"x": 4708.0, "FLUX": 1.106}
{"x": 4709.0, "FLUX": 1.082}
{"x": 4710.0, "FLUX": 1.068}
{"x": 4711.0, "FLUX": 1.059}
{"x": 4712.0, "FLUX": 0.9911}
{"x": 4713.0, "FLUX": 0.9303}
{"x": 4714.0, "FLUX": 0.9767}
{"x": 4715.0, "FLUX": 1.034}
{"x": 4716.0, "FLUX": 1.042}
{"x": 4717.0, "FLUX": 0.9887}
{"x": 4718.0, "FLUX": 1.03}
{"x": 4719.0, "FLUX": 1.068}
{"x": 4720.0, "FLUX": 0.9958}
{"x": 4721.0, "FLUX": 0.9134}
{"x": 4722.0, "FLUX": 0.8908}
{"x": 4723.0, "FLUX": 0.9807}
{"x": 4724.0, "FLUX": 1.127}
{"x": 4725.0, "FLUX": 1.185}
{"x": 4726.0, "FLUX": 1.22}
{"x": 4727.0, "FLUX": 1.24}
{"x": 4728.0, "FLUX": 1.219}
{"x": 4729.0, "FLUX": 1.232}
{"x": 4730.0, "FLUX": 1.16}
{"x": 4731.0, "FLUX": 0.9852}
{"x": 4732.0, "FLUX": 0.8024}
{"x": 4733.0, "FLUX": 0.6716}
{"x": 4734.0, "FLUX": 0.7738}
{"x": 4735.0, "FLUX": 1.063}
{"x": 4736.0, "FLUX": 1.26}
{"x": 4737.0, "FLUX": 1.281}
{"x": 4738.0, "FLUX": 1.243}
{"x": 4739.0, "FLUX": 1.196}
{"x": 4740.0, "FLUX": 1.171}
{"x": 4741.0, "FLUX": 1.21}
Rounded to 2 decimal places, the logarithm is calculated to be -1.00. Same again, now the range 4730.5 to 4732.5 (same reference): -0.22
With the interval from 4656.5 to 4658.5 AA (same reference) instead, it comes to -0.30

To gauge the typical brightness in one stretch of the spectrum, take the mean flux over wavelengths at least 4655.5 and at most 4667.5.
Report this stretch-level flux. 1.11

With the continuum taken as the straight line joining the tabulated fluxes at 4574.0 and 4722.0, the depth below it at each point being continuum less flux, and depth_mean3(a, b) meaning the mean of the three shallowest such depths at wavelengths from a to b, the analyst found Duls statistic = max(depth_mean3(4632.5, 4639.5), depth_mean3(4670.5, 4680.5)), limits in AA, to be -0.13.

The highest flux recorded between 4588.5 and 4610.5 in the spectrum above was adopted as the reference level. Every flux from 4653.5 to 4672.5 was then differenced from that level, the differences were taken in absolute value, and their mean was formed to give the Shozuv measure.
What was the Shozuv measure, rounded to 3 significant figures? 0.193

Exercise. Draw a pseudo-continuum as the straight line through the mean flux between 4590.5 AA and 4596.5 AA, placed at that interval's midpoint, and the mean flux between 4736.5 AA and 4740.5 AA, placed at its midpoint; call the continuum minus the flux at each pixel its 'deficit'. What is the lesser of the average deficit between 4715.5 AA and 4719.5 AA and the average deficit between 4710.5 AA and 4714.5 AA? 0.20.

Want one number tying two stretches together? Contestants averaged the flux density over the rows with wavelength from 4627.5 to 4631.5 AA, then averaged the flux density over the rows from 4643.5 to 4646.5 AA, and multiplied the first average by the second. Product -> 1.62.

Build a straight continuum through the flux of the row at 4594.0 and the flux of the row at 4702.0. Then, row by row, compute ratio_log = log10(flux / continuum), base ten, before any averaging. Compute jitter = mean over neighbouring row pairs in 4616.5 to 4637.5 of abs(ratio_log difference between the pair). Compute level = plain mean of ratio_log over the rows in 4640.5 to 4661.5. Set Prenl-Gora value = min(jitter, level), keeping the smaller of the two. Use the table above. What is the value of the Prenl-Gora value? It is -0.021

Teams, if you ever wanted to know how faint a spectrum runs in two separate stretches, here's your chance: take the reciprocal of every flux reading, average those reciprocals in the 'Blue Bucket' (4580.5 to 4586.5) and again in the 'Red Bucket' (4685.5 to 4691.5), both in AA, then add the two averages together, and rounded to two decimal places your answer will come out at 1.61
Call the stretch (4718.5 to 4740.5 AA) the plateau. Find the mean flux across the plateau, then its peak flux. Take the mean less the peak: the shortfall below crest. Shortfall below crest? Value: -0.205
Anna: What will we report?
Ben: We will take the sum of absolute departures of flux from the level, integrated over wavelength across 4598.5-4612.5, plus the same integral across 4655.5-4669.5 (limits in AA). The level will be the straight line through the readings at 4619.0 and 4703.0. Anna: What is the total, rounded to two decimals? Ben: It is 3.89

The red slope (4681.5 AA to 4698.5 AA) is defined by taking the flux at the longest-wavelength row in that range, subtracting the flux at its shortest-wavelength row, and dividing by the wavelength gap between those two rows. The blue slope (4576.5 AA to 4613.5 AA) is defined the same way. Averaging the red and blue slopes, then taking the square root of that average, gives 0.05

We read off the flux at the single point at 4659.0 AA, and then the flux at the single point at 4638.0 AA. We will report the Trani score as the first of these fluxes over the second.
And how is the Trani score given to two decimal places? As 0.95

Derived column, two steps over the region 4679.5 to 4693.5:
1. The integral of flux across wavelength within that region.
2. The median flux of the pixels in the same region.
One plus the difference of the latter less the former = -14.5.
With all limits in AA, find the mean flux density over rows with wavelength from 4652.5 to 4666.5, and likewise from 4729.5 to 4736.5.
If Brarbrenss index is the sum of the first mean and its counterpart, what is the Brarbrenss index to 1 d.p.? 2.1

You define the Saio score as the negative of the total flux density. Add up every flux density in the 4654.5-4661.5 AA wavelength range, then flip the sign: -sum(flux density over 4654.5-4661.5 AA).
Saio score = -7.6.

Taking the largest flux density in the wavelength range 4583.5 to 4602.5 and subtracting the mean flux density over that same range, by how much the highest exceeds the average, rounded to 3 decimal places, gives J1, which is 0.057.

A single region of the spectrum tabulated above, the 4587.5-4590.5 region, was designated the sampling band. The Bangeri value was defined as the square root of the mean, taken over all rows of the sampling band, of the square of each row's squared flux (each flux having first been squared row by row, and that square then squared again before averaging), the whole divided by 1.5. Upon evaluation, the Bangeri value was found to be 1.08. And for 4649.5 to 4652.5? 1.04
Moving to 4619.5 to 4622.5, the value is 1.00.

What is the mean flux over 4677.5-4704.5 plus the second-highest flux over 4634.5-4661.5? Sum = 2.50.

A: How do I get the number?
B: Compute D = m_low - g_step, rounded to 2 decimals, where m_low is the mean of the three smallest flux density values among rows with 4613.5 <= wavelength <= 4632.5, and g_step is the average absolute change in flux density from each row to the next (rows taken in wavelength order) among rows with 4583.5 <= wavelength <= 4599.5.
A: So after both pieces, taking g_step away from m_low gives 1.13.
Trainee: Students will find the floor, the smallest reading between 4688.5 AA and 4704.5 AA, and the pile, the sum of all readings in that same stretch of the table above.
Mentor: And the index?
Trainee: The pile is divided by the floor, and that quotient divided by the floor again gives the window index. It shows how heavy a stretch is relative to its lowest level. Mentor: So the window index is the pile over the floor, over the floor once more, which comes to 15.7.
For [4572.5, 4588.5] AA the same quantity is 14.0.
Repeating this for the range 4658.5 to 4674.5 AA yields 15.8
